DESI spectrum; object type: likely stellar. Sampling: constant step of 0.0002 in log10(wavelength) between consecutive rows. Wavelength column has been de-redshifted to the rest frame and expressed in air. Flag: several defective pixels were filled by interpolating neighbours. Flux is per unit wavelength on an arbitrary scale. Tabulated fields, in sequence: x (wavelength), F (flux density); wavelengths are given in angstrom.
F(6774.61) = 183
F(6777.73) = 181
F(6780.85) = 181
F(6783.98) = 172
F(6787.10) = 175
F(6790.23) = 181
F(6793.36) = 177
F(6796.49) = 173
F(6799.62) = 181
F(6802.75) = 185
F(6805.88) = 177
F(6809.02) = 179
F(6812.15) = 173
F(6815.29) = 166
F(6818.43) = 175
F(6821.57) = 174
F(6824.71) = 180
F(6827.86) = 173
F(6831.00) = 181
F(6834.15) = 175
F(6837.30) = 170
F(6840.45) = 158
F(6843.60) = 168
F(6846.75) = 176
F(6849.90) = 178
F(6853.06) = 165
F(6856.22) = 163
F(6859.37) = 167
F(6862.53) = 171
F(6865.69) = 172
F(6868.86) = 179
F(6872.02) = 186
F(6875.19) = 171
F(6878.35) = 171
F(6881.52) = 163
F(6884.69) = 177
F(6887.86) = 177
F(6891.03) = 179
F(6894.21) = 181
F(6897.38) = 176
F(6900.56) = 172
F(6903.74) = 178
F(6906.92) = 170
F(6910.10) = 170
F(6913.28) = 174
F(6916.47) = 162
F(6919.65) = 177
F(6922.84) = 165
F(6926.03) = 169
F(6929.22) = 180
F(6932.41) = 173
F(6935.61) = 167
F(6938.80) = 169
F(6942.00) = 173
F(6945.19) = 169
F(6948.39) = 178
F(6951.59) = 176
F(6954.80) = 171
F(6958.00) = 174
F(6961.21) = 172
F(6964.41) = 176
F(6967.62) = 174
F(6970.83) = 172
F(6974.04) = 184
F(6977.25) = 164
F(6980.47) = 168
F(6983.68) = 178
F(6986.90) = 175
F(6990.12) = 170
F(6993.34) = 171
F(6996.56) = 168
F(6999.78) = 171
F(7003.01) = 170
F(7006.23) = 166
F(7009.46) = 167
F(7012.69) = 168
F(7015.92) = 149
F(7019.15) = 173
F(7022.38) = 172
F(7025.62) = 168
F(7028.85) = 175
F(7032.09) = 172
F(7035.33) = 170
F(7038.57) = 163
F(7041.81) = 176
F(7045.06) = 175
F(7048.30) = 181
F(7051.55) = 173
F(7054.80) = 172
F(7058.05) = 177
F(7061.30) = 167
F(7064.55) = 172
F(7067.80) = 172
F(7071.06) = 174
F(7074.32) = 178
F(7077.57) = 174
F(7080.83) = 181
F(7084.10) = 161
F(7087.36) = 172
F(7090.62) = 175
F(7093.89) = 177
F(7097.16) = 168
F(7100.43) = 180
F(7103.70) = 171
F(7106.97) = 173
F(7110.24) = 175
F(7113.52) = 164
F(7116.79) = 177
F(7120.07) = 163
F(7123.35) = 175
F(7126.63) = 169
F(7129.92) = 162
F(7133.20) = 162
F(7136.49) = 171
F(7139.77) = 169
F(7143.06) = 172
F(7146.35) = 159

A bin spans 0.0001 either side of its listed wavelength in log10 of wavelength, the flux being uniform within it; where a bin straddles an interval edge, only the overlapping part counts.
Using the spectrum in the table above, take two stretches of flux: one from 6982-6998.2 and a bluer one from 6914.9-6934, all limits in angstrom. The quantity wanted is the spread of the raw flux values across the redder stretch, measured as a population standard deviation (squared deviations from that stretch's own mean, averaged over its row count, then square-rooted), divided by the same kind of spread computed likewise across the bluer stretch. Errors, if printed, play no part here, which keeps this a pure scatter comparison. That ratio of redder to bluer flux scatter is 0.6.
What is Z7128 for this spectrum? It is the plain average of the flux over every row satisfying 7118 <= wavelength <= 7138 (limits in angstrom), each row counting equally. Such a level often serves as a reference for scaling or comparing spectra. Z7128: 167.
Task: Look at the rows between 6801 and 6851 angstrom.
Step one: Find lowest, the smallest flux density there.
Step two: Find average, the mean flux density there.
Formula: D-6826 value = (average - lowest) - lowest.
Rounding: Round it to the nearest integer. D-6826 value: -142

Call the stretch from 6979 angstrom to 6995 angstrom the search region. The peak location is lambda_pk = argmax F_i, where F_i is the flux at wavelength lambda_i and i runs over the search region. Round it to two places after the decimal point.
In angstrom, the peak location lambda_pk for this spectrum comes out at 6983.68 angstrom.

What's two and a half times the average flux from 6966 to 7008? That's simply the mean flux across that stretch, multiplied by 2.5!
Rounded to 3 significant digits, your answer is 429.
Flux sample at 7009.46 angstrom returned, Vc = 167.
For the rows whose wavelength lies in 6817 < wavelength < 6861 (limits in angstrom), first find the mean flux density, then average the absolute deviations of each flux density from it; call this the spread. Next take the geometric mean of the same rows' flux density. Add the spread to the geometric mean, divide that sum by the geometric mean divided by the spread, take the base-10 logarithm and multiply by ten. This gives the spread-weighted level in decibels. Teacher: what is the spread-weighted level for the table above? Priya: 7.6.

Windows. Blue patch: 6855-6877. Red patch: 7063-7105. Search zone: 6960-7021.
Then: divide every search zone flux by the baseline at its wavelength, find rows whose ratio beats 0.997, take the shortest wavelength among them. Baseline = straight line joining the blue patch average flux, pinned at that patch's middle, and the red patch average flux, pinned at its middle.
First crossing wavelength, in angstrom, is 6964.41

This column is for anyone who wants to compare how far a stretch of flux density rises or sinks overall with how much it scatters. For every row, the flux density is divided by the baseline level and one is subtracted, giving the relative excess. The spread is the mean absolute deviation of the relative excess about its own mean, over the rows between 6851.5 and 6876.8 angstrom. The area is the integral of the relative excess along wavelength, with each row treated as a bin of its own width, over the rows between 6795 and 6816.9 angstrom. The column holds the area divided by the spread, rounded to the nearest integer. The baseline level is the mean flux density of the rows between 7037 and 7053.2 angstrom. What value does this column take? 11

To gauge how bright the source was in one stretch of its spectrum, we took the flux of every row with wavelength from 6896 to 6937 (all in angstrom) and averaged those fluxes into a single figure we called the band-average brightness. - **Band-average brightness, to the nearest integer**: 172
